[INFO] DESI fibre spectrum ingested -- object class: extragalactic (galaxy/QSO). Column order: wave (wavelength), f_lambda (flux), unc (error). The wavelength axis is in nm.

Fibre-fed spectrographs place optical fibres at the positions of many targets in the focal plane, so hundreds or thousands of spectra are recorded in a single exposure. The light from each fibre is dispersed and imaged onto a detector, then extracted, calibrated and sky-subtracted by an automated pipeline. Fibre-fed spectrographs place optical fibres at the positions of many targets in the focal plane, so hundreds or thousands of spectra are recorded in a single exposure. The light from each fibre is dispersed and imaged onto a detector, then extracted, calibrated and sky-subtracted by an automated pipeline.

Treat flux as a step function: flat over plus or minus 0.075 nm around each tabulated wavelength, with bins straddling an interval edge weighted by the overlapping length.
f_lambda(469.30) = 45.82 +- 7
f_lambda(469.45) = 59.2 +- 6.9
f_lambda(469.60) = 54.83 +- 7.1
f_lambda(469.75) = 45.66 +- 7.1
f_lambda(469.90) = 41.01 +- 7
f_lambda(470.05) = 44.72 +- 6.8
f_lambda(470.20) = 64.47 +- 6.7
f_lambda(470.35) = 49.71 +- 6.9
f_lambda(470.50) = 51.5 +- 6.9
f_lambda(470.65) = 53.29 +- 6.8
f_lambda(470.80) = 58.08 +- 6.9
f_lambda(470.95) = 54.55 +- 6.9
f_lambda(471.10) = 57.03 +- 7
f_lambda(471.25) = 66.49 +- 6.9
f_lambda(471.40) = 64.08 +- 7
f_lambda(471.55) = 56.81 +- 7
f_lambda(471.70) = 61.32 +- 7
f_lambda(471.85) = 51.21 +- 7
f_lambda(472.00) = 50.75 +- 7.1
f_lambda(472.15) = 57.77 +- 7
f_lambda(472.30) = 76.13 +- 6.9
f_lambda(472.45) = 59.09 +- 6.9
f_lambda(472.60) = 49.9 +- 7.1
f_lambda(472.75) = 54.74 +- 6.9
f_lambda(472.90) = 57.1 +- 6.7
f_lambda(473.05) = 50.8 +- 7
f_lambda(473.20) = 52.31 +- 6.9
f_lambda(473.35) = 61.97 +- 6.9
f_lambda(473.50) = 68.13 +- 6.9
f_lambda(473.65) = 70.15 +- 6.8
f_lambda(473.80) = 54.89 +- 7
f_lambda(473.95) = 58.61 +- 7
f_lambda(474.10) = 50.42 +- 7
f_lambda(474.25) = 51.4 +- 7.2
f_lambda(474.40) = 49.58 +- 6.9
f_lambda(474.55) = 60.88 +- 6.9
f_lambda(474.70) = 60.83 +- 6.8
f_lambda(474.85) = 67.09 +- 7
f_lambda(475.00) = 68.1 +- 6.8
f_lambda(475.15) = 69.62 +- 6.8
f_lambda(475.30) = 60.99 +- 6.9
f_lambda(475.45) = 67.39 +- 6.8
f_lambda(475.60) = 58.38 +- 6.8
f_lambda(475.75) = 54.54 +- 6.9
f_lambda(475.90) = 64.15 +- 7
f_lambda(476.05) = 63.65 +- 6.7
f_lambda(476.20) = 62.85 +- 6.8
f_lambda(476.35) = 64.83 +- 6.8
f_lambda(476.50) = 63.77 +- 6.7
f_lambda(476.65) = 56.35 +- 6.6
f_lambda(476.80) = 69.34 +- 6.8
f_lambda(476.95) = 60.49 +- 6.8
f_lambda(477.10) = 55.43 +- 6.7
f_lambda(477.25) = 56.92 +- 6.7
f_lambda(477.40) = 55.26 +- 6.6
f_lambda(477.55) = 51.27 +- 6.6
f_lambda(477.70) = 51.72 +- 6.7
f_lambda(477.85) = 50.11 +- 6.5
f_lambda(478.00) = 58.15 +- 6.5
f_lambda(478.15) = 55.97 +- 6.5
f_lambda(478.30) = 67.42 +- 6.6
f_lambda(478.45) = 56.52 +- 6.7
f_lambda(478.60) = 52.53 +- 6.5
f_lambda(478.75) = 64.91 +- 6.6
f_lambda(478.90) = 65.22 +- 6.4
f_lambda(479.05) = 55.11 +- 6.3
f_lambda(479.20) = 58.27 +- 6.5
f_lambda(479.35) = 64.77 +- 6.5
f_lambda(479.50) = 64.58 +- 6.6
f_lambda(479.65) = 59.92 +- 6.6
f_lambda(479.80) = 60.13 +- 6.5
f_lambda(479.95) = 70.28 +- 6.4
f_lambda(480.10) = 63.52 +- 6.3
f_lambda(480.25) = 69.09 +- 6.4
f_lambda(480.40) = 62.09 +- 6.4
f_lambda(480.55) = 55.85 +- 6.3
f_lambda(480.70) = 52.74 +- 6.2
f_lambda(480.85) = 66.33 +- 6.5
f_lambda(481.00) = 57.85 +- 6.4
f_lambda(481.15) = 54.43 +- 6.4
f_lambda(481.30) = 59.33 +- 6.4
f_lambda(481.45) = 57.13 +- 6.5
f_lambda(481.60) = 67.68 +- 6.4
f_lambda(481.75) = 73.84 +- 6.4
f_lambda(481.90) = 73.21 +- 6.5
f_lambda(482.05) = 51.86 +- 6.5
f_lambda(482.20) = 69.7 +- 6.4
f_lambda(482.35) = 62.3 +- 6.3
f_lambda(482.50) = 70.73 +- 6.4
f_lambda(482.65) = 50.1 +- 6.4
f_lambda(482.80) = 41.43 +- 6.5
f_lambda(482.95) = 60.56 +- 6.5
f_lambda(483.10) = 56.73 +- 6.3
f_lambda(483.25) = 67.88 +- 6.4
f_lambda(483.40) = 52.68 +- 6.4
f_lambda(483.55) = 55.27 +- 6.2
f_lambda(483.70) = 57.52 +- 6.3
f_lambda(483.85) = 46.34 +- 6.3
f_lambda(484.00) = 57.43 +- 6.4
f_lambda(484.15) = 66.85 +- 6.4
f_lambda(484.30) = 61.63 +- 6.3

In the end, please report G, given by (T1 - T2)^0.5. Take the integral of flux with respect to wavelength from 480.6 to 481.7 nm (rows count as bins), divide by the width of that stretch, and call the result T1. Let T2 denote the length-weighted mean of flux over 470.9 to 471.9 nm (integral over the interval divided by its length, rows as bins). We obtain 0.7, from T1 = 59.6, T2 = 59.1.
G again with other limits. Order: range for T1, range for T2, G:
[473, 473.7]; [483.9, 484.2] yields 0.5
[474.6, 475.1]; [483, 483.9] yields 3.0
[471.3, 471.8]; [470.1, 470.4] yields 2.0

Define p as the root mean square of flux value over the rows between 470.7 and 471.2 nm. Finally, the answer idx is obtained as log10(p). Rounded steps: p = 57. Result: 1.75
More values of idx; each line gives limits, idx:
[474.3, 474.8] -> 1.76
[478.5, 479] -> 1.79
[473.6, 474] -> 1.79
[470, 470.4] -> 1.73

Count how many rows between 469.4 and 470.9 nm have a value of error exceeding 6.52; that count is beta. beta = 10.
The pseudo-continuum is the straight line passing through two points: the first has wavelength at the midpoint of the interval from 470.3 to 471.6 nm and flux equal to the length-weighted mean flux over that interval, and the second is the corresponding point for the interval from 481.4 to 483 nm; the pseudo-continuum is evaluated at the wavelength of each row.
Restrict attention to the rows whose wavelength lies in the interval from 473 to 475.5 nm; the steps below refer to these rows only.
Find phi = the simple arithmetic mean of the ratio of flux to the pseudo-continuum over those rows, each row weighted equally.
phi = 1.03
